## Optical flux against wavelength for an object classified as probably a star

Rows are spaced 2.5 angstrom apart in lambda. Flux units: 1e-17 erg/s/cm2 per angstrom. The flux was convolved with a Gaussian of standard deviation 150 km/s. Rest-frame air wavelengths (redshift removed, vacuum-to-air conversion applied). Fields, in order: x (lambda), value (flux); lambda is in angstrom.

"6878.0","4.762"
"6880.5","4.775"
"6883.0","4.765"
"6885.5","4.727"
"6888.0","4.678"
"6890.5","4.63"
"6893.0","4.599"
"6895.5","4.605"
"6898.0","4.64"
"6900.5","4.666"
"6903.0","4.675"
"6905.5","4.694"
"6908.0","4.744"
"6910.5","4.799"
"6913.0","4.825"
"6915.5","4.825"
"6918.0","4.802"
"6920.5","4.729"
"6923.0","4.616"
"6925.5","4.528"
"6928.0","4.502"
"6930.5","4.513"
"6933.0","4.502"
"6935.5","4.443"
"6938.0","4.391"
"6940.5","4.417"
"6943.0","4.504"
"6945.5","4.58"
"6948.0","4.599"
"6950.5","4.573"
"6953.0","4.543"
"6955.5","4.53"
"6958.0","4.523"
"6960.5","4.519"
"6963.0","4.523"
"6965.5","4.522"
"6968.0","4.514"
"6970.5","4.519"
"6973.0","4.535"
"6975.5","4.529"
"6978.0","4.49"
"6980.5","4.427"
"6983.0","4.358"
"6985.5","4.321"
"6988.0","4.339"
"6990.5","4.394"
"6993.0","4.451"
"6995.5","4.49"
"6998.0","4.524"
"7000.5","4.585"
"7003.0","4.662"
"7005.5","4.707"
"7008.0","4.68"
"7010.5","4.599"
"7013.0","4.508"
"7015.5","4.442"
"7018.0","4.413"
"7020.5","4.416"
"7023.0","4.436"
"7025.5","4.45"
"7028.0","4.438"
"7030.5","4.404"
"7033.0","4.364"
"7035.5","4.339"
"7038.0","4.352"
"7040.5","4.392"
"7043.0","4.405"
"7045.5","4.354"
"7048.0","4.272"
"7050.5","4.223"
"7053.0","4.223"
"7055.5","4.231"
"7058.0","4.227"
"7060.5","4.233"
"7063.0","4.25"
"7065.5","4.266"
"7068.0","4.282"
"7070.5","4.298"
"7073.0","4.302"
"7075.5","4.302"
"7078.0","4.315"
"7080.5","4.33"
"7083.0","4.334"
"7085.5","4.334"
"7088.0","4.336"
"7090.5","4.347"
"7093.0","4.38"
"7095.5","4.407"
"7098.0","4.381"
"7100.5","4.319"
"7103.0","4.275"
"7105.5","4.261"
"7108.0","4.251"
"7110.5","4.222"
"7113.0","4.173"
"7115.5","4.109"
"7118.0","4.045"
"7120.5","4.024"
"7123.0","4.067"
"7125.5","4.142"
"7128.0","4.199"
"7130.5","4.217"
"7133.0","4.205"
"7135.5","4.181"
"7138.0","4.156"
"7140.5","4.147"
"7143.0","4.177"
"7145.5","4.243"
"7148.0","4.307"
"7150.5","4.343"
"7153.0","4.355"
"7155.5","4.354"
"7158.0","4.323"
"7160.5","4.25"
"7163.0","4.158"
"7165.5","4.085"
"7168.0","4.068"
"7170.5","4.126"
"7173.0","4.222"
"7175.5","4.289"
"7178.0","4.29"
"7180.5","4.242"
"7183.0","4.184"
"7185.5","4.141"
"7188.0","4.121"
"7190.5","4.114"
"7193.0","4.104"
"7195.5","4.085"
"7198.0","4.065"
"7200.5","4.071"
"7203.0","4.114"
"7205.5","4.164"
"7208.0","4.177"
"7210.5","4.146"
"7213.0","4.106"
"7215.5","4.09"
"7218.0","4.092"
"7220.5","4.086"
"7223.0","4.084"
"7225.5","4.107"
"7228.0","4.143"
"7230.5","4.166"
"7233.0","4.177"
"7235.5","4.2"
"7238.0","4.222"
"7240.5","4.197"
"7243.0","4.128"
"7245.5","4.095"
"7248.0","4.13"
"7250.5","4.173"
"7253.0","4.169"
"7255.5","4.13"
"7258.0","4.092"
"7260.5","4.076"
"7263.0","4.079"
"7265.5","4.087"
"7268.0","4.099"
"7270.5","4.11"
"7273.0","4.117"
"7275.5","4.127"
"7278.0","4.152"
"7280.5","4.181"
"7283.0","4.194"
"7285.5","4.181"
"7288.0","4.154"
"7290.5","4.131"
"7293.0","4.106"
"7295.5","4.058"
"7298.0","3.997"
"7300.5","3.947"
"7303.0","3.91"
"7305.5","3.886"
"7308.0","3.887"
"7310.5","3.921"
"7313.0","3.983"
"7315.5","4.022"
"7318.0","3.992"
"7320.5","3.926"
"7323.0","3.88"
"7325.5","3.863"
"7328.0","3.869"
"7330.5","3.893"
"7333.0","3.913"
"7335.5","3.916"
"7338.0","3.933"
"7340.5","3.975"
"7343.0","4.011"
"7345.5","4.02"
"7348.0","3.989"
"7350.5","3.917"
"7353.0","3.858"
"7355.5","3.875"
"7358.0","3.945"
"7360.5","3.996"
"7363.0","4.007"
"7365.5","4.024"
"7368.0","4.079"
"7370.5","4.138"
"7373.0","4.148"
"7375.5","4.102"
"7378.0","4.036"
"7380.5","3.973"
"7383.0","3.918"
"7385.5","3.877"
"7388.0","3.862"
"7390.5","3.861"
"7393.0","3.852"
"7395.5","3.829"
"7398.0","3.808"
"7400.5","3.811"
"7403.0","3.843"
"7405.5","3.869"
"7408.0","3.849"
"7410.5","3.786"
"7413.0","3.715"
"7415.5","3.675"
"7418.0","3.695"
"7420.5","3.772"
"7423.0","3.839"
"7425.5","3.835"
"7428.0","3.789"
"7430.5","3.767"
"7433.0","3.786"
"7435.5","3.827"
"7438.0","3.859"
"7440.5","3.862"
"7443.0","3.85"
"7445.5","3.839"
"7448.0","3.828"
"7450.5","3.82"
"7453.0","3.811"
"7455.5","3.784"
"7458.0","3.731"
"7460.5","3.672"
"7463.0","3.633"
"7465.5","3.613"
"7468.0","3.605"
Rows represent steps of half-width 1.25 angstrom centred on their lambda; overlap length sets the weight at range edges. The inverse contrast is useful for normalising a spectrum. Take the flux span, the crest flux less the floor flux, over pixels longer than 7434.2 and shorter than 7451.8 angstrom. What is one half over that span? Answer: 12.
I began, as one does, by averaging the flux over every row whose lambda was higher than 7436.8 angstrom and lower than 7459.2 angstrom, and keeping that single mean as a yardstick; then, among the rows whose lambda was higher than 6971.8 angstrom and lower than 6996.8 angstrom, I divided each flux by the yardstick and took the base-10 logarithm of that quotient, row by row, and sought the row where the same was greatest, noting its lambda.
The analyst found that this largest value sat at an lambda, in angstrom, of 6973.0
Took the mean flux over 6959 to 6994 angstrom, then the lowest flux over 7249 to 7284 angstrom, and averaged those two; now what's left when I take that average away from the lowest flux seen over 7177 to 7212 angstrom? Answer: -0.203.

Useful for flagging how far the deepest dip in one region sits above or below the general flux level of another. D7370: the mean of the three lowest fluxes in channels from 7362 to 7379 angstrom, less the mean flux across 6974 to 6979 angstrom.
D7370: -0.49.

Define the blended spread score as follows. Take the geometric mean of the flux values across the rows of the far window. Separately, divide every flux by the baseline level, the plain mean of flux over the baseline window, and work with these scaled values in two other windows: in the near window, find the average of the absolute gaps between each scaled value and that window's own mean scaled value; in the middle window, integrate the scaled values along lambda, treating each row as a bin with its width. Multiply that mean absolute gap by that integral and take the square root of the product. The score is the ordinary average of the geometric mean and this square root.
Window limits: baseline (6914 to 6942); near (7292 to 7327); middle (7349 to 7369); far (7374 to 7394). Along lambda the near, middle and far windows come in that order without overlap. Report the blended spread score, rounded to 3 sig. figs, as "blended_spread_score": 2.21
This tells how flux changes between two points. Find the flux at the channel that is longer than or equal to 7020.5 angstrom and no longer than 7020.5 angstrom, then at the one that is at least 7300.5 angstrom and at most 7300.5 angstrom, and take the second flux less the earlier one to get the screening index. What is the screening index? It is -0.47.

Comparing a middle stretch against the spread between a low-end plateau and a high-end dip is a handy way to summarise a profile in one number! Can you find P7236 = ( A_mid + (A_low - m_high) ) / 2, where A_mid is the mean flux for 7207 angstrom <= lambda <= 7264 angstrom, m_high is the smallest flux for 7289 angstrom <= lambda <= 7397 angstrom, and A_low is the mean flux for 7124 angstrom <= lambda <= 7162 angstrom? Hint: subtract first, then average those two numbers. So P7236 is 2.27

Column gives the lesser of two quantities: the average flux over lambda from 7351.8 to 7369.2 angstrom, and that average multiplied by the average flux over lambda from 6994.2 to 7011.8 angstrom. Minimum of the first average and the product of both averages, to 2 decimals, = 3.97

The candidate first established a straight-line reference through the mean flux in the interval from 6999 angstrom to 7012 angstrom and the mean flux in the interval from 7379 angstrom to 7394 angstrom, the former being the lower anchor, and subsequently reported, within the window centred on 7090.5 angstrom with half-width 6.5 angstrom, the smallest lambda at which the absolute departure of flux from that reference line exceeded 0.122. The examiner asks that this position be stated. 7085.5 angstrom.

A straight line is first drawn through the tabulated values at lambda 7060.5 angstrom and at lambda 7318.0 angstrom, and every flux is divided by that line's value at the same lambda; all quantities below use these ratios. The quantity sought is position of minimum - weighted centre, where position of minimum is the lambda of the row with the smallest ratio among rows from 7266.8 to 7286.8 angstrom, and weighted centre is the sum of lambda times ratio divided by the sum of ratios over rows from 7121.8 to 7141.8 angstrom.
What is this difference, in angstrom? 136.2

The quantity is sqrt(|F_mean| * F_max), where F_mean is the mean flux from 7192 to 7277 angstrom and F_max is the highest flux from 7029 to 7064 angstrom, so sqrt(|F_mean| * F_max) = 4.3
